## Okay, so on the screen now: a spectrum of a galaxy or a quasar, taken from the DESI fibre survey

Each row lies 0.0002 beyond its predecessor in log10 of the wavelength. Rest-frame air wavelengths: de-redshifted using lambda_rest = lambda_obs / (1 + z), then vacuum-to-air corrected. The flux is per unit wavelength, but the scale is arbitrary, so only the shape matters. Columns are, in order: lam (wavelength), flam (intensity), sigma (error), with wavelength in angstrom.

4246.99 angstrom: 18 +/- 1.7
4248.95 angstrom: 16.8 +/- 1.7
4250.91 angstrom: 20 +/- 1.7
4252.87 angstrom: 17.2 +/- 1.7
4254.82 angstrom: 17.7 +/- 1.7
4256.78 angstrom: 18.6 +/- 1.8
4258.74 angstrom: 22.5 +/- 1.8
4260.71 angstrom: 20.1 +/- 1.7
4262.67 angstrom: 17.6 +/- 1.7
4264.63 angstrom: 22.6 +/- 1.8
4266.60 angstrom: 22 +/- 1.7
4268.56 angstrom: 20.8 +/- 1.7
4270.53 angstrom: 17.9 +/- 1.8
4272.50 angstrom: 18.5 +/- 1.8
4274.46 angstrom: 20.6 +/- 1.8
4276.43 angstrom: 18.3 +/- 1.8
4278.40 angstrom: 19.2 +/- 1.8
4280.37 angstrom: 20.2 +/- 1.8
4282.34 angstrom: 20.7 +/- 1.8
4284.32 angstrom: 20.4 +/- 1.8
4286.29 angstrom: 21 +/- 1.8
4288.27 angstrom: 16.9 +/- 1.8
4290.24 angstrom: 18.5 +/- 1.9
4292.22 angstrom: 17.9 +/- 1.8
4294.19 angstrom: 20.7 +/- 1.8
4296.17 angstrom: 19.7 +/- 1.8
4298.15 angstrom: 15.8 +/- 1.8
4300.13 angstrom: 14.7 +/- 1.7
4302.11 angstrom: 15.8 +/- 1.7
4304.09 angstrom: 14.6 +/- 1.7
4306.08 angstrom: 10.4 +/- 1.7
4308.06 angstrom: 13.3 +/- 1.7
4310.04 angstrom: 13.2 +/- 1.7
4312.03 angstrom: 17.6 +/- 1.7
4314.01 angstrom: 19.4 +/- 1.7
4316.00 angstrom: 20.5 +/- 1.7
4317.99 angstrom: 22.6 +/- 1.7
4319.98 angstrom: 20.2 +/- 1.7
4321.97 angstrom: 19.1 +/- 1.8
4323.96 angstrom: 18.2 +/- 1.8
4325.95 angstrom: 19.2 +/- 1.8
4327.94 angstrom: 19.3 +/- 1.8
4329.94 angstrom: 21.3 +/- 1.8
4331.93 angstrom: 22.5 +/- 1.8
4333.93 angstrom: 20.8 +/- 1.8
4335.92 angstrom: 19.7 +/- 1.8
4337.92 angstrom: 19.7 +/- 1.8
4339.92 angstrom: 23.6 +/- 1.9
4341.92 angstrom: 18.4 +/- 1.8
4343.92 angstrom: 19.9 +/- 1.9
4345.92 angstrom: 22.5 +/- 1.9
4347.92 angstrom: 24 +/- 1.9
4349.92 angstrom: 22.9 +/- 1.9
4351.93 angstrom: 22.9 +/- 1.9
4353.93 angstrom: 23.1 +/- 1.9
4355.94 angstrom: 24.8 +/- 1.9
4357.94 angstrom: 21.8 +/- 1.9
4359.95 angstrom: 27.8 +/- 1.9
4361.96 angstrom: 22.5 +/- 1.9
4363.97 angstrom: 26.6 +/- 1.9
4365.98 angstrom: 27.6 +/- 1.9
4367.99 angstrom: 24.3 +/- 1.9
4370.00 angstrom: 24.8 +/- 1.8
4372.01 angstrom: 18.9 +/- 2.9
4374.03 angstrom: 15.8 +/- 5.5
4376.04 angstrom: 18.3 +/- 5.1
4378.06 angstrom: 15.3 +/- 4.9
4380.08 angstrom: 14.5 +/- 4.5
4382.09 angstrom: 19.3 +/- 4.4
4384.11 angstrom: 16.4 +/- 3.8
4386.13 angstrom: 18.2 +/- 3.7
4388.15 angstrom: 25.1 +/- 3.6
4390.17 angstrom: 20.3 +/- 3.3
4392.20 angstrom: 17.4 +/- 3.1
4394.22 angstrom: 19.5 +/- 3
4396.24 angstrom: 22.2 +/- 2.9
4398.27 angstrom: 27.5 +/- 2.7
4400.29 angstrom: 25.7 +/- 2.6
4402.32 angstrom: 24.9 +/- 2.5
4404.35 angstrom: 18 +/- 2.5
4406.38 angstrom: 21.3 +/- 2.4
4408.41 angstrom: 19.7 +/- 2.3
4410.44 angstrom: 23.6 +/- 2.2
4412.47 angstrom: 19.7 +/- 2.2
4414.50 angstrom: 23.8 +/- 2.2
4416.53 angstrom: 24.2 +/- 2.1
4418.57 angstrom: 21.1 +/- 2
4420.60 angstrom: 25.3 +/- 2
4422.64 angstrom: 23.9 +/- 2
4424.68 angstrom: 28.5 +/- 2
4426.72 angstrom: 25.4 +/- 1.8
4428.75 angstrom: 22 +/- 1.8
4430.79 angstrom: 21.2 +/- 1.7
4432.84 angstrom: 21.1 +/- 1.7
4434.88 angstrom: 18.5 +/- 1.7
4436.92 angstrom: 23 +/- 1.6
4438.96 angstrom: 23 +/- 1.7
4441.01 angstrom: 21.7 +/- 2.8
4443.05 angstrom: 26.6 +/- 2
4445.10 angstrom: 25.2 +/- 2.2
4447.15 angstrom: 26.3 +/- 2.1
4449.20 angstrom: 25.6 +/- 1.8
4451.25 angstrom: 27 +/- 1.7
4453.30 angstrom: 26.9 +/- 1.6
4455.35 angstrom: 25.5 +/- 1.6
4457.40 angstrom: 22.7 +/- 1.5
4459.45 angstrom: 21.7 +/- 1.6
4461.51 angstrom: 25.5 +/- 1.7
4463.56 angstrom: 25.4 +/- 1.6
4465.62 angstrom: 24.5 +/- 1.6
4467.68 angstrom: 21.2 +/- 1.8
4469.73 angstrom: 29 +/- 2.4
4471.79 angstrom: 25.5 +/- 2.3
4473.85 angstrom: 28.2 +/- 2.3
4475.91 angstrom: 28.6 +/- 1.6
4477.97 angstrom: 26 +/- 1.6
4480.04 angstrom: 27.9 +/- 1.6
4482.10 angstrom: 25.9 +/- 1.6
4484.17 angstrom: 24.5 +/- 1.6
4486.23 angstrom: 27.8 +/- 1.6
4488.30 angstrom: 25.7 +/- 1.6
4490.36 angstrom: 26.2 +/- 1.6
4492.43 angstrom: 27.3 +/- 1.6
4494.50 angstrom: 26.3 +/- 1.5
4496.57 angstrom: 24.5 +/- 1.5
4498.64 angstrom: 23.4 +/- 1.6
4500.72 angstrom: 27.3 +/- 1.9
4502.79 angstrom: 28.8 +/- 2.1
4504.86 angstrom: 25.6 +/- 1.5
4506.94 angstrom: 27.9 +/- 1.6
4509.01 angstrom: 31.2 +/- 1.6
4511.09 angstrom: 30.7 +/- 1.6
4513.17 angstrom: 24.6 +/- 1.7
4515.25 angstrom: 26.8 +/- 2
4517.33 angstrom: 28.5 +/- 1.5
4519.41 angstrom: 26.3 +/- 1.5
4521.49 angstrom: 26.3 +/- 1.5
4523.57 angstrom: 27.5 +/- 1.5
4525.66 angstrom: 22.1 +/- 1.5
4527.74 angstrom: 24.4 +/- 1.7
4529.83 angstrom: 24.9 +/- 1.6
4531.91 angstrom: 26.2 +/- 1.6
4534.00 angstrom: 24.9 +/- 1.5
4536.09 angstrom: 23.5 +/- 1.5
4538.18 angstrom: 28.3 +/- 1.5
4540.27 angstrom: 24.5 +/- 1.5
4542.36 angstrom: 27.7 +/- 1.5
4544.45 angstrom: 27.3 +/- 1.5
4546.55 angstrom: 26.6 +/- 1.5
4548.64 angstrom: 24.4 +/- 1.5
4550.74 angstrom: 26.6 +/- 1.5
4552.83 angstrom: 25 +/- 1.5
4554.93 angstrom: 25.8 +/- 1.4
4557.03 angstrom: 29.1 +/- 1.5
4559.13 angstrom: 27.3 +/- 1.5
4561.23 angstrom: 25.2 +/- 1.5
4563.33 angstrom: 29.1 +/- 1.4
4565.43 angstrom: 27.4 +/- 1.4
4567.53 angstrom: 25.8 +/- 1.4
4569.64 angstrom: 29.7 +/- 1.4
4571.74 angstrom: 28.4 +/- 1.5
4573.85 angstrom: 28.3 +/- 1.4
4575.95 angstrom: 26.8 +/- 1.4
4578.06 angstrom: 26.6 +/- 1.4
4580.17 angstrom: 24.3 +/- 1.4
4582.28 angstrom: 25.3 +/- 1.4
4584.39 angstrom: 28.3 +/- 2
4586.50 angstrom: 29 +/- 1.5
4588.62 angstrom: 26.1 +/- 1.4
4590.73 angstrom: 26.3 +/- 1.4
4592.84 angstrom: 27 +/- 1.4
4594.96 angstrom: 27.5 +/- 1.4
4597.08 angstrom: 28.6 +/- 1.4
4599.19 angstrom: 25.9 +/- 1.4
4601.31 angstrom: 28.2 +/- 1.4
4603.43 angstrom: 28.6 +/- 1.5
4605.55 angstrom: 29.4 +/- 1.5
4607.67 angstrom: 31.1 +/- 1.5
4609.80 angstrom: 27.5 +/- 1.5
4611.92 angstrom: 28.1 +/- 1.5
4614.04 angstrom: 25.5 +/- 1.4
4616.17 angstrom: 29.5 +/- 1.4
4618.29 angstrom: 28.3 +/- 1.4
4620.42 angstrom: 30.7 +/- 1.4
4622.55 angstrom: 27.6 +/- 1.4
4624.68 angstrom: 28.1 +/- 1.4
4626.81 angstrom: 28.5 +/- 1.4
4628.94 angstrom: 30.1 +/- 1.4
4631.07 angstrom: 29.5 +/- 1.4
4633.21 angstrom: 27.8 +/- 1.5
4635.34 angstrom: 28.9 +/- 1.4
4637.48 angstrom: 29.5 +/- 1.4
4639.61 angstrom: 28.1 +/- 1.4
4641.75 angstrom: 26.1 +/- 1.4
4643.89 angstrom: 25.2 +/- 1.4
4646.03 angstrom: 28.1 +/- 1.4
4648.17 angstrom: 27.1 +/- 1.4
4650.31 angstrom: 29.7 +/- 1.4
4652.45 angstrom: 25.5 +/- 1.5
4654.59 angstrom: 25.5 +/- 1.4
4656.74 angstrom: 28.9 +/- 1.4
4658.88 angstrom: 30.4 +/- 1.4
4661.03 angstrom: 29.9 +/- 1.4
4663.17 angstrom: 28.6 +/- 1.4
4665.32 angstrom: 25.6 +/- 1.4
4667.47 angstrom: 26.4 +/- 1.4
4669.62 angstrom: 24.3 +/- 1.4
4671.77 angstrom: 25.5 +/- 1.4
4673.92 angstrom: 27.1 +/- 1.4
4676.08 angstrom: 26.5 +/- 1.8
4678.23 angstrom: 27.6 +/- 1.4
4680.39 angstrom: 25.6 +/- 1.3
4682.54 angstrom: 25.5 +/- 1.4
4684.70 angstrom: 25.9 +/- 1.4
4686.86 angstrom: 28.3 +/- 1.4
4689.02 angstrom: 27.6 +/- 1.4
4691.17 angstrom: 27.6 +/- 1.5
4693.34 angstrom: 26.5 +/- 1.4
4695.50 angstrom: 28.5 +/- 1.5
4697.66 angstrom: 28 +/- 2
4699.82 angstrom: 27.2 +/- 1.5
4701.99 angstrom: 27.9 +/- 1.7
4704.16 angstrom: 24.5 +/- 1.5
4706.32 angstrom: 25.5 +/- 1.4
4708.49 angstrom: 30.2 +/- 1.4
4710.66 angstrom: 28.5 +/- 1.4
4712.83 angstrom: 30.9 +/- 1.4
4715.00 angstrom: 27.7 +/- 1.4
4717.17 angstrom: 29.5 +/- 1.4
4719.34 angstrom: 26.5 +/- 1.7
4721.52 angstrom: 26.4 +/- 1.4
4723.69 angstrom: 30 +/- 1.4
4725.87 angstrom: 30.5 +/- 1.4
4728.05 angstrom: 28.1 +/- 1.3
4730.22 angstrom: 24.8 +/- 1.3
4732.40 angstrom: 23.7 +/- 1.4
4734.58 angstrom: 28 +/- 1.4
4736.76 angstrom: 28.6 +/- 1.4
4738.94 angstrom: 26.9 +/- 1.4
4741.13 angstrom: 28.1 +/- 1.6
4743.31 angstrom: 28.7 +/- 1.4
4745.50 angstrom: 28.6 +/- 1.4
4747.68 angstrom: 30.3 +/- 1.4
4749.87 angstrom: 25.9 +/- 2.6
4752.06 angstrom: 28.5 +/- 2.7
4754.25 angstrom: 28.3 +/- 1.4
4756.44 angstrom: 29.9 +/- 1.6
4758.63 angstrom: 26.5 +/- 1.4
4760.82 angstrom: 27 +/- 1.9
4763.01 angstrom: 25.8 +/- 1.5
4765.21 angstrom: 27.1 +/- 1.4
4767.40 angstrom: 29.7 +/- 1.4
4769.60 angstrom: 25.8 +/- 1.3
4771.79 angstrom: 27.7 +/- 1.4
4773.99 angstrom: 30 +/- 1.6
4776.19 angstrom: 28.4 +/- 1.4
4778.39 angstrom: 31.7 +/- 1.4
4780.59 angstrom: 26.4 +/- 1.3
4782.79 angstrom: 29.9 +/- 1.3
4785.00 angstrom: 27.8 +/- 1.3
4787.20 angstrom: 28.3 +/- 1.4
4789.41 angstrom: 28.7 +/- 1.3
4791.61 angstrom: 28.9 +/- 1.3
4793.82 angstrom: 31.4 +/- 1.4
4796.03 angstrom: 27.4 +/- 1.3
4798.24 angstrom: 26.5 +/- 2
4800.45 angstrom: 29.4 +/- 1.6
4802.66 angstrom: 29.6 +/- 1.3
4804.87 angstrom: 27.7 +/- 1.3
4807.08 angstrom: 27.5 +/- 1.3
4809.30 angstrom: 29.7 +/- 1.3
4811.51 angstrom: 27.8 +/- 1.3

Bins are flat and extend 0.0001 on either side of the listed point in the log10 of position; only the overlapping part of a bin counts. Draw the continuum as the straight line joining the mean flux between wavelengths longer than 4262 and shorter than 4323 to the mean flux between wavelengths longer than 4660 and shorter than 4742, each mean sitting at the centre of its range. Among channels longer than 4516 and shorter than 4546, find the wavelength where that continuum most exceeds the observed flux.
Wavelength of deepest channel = 4525.66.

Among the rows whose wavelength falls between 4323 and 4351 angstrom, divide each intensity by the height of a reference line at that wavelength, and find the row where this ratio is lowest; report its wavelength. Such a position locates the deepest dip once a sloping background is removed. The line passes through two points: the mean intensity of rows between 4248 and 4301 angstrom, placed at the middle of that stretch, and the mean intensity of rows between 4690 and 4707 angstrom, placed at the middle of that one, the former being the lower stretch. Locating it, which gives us 4341.92 angstrom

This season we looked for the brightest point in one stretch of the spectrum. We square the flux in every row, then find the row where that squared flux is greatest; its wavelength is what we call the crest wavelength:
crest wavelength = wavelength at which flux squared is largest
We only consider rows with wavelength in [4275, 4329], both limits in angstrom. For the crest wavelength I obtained 4317.99 angstrom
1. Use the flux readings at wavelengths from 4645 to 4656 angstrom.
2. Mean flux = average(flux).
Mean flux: 27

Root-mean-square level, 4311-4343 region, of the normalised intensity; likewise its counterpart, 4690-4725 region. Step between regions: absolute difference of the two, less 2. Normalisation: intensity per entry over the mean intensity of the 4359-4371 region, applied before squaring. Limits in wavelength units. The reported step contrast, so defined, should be -1.70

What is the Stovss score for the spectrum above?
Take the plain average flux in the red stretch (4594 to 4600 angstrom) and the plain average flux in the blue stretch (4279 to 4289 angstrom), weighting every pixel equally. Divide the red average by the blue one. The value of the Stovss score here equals 1.38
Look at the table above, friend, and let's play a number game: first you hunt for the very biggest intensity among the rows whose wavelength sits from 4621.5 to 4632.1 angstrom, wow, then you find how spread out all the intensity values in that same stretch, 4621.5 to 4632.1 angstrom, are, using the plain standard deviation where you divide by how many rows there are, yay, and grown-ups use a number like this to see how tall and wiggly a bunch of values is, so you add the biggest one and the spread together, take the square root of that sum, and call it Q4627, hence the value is 5.57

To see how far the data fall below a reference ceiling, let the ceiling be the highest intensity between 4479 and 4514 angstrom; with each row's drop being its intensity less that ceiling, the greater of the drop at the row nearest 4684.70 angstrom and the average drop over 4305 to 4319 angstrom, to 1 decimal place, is -5.3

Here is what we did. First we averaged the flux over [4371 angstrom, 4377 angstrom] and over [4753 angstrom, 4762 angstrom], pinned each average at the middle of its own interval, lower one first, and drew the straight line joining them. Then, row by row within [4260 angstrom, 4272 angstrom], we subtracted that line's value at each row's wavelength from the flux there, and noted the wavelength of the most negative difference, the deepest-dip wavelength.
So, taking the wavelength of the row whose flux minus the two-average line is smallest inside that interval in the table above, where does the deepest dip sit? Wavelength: 4262.67 angstrom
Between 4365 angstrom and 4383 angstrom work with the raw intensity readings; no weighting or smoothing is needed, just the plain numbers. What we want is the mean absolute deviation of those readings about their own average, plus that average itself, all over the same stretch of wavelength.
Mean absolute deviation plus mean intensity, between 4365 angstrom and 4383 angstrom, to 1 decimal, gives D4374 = 23.7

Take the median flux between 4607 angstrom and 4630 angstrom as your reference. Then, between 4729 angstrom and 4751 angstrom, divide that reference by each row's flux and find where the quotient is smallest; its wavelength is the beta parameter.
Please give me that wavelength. 4747.68 angstrom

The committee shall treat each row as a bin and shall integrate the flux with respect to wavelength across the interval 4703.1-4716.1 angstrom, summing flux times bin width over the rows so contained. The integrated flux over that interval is 363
